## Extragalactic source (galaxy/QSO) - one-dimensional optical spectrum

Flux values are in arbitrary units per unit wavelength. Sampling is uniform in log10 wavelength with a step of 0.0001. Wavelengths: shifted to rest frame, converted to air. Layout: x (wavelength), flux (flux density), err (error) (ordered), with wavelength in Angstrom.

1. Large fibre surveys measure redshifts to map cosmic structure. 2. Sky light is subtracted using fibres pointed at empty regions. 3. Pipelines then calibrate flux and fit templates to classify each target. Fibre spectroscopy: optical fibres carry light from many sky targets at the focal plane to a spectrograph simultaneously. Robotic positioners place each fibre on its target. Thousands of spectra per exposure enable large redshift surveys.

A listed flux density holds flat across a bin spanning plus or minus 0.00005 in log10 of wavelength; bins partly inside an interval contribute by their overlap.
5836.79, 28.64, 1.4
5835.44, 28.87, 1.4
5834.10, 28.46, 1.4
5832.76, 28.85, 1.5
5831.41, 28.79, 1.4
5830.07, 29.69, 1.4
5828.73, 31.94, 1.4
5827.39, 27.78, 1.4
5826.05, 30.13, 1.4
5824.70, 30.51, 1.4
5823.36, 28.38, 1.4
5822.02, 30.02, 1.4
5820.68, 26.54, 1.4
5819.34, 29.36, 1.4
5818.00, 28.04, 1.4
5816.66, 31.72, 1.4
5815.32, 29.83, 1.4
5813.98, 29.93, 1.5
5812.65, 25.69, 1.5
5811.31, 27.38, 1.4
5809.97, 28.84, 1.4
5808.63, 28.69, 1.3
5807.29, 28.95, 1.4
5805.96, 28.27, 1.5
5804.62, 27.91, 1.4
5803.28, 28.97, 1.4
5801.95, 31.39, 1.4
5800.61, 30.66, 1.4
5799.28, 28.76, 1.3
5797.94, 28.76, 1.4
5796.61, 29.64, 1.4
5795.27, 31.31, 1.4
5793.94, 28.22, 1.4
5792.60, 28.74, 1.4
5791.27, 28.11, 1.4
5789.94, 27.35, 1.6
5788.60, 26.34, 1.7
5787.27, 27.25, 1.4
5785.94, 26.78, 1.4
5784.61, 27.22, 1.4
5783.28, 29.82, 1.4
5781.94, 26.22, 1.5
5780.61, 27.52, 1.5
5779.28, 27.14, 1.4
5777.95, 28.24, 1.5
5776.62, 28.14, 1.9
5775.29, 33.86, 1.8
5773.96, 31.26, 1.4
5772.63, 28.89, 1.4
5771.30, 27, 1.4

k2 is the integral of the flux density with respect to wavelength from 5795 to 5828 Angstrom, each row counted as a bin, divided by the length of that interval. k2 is 29.1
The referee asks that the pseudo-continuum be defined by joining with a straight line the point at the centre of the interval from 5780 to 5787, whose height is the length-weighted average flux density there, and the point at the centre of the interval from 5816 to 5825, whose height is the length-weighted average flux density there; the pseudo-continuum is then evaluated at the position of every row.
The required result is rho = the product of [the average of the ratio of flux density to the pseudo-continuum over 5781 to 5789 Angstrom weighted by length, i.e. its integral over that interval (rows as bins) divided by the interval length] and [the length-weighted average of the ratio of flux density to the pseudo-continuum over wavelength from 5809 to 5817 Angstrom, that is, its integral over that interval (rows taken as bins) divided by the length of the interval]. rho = 0.99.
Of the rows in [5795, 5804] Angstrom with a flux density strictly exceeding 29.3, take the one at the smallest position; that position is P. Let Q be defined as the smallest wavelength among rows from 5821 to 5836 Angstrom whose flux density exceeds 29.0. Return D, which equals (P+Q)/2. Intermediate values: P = 5795.27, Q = 5822.02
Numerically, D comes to 5808.6 Angstrom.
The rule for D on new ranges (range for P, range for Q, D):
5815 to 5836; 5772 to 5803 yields 5794.6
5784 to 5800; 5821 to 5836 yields 5808.6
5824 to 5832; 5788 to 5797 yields 5810.0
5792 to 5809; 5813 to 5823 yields 5804.6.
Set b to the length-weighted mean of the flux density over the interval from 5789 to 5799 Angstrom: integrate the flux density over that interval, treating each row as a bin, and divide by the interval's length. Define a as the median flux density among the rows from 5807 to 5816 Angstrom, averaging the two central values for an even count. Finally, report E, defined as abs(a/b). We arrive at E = 1.00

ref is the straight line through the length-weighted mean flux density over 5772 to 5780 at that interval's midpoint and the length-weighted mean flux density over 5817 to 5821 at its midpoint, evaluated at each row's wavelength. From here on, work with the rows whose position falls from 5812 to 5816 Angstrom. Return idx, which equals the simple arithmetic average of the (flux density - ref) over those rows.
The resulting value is -0.1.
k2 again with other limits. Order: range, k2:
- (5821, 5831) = 29.6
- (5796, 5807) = 29.3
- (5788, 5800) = 28.6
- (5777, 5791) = 27.4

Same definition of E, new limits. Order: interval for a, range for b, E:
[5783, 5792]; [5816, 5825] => 0.93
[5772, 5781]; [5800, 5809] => 0.96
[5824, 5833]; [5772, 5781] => 1.01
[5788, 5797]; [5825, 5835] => 0.96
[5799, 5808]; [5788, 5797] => 1.02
